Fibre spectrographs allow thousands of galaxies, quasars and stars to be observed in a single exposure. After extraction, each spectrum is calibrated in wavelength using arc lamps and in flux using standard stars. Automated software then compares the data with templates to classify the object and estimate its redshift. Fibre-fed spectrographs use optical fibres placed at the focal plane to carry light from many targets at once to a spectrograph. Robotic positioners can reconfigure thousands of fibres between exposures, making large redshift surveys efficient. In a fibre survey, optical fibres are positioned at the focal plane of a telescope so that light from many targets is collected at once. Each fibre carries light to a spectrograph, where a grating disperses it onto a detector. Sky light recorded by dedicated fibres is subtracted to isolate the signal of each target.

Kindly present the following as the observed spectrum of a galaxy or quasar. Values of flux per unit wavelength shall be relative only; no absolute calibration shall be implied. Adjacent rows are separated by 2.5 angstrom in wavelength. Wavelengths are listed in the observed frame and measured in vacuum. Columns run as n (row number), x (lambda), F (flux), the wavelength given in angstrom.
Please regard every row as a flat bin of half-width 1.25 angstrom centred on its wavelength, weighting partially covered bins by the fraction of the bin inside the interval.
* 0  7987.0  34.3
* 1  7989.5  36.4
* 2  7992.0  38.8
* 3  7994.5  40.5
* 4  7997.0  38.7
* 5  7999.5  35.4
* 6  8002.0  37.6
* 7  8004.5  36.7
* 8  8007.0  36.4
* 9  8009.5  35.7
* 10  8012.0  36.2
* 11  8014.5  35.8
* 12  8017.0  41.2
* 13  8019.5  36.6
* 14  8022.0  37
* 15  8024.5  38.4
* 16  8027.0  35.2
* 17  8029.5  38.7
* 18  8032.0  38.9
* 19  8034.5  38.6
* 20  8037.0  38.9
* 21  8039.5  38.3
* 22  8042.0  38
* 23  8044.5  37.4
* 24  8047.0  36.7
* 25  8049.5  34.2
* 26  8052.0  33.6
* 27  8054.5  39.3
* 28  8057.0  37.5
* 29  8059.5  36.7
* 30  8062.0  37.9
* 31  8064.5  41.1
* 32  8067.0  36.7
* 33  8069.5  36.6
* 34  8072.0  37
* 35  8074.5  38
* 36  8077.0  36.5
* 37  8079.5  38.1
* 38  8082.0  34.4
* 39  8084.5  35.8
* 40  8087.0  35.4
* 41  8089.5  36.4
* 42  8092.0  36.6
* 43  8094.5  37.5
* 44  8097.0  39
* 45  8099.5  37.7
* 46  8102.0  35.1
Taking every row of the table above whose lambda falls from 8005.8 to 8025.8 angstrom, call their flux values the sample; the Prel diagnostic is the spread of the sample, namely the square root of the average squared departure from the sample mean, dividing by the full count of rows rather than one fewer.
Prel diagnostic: 1.7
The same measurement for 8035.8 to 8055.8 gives 2.0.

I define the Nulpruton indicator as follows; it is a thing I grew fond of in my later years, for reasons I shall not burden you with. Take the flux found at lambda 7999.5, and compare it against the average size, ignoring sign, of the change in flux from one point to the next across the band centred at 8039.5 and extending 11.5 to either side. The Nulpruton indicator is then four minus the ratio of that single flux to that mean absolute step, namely -47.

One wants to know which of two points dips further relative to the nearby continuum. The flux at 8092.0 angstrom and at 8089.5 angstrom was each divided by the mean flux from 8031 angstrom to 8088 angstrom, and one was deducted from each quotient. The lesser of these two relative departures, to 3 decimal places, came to -0.022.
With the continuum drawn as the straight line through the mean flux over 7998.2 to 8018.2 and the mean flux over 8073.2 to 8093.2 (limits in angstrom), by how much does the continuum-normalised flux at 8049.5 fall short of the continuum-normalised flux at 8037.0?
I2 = 0.13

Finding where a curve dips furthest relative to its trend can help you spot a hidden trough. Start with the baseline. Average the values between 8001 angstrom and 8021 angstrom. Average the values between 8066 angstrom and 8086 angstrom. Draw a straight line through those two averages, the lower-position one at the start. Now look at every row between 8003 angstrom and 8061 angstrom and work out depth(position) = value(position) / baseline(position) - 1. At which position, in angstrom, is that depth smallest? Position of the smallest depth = 8052.0 angstrom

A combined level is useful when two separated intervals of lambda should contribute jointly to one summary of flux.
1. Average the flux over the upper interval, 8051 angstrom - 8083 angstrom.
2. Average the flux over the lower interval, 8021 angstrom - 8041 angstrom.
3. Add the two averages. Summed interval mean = 75.2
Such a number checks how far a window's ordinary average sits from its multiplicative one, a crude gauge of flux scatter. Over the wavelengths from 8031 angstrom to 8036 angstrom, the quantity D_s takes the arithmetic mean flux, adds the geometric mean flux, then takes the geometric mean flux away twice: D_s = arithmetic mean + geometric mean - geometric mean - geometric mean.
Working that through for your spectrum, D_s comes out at 0.00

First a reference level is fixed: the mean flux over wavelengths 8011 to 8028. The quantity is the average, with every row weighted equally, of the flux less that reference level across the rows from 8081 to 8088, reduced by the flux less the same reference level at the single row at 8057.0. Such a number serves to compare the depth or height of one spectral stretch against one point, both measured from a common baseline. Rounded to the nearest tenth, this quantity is -2.3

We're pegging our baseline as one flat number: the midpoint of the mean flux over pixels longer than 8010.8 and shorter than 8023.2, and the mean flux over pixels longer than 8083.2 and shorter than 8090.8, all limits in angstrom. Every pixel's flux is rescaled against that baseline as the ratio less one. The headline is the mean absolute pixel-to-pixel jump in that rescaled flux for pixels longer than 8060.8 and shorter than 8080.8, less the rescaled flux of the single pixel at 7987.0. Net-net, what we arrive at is 0.11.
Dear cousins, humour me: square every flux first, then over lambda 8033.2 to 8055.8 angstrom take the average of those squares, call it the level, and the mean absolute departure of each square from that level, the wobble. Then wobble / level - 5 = -4.916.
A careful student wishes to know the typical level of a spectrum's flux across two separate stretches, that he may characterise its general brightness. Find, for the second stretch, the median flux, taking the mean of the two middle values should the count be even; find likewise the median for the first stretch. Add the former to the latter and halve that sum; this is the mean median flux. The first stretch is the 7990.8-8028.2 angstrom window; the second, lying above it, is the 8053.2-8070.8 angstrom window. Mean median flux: 37.1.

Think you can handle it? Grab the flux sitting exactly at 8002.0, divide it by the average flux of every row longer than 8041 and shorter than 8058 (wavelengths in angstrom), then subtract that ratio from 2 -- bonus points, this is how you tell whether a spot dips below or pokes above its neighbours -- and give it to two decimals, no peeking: 0.97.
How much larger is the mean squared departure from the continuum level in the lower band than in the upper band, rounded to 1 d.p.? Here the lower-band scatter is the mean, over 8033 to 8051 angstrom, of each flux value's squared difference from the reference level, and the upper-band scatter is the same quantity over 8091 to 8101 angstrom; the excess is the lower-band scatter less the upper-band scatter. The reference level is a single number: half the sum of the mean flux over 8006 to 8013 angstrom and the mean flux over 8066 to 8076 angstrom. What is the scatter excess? 1.0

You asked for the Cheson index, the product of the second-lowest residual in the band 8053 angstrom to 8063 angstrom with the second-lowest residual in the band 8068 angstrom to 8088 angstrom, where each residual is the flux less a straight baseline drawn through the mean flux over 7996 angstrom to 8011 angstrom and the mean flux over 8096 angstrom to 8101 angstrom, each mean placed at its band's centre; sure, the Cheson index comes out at 0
